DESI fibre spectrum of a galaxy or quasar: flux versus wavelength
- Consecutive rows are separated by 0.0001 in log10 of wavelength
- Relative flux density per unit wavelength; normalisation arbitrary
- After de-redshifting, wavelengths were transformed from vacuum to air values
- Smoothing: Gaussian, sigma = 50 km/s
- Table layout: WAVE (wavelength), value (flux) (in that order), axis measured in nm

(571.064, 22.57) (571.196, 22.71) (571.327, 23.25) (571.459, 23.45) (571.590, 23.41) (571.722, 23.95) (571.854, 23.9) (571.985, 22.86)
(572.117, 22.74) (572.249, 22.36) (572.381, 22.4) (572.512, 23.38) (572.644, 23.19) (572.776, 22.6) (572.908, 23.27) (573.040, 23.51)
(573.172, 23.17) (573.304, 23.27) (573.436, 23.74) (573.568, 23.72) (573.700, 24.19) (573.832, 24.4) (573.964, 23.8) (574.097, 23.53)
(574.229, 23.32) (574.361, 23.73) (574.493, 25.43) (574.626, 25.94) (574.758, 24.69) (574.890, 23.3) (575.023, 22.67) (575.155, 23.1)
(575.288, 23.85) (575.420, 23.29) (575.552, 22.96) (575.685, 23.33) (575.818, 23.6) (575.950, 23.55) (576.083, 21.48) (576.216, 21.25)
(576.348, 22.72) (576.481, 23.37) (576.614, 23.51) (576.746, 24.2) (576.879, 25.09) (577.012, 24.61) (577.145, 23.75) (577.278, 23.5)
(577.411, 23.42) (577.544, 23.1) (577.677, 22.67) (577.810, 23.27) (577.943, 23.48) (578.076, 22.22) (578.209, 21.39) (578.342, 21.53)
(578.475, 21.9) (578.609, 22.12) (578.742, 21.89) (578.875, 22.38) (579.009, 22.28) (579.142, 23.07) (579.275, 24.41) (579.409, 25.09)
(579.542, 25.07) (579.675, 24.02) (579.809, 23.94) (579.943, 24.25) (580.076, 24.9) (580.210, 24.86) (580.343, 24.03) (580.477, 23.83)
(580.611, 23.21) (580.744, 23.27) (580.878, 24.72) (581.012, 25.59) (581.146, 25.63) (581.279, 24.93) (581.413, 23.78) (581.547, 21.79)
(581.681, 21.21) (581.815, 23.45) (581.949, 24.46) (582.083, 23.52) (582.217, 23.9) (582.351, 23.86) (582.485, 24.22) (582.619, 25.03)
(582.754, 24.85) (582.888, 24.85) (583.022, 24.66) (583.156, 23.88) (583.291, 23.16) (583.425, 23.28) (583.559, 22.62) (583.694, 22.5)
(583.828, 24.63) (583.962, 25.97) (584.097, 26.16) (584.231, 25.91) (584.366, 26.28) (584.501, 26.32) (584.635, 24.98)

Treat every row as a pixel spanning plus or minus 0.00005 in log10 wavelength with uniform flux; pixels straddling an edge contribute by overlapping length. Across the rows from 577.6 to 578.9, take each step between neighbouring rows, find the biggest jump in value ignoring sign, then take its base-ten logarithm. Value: 0.10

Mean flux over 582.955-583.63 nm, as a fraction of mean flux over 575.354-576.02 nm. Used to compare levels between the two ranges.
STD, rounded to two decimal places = 1.01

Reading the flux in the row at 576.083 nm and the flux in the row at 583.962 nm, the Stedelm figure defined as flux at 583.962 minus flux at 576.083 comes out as 4.5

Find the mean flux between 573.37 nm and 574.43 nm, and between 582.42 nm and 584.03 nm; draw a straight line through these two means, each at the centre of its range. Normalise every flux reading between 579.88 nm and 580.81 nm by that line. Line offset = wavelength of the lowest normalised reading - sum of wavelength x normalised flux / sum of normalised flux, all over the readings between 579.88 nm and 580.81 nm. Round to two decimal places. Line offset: 0.27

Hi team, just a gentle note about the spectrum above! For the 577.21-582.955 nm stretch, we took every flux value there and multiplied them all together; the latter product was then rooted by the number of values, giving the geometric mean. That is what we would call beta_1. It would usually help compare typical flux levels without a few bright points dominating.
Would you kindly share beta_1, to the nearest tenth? 23.6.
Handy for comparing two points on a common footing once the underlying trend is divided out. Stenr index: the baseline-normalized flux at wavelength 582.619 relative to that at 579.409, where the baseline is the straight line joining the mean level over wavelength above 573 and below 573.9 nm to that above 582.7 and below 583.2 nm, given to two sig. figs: 0.99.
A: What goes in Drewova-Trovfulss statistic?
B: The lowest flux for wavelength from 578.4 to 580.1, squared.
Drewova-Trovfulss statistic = 479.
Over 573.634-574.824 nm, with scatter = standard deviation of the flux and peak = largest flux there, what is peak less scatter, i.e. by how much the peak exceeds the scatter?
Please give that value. 25.1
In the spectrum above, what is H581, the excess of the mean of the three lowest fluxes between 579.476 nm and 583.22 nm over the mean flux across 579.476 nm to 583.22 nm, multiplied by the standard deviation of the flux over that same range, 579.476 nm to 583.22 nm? -2.0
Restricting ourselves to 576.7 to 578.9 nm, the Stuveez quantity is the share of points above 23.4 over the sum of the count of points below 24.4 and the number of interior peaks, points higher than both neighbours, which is 0.023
